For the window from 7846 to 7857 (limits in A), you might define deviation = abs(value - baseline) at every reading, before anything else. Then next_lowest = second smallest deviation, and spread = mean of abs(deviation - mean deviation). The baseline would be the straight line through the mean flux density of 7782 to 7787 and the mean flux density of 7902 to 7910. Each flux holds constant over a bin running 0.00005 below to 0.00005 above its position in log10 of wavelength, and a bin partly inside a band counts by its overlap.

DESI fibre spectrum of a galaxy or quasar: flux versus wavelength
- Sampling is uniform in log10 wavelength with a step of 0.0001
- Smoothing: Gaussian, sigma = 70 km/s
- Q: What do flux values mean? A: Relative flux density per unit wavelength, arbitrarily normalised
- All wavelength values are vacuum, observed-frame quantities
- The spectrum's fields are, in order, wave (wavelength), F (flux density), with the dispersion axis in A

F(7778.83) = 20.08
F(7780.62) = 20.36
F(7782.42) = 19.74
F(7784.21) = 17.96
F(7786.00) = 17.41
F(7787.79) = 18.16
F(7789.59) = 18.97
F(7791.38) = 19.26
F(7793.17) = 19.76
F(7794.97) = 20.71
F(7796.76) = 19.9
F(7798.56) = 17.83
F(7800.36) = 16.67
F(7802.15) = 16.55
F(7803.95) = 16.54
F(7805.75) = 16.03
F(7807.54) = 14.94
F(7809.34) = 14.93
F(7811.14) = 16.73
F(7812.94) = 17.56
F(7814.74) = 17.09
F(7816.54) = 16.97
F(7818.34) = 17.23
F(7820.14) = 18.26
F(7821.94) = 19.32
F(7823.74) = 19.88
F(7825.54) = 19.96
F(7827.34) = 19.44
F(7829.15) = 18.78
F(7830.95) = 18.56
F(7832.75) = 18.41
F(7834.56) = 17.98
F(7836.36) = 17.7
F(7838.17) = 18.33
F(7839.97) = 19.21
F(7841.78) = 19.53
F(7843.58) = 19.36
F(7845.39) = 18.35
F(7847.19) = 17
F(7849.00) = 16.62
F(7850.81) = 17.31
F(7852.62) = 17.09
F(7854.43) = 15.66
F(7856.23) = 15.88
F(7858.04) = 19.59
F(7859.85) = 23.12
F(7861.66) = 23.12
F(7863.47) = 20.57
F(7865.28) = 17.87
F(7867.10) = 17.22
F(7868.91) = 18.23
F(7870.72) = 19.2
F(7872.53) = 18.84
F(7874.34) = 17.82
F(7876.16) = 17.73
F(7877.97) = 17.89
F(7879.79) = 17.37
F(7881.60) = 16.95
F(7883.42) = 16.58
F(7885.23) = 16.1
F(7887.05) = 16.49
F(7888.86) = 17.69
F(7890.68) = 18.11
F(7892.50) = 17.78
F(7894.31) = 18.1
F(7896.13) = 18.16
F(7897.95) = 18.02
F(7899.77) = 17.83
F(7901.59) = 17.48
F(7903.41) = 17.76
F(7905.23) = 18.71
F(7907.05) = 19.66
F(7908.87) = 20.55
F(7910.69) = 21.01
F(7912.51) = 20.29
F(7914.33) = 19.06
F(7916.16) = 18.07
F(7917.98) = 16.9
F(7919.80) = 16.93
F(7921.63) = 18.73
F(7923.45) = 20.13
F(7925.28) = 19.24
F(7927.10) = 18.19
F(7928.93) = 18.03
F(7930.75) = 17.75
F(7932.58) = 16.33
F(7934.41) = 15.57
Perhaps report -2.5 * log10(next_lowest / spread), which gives -1.2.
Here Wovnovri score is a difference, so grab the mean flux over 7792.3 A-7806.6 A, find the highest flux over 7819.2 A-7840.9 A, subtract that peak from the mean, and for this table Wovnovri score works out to -2.0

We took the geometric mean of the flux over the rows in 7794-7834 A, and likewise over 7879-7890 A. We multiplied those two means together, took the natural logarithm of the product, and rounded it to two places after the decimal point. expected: 5.70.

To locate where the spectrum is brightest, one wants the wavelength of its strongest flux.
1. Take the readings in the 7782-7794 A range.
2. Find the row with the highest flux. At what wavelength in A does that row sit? 7793.17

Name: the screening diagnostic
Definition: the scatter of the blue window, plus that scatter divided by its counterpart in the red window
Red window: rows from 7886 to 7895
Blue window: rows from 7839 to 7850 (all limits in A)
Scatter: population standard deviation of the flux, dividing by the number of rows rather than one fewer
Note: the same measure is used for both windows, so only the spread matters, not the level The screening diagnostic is 3.1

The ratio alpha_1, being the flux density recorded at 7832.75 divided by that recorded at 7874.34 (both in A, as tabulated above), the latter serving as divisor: 1.03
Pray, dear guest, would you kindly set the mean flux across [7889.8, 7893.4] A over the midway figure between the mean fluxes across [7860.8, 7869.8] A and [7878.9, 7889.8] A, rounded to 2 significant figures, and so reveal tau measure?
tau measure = 0.99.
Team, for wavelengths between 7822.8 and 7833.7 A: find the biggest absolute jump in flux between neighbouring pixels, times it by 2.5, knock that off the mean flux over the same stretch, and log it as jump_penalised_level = 18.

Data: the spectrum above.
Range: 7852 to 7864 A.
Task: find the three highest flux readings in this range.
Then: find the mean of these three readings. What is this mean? 22.3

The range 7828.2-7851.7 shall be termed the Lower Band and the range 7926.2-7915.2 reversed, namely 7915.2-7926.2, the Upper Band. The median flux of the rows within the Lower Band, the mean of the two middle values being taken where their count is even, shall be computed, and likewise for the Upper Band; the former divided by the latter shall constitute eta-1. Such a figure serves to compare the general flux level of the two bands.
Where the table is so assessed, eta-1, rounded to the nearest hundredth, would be 1.00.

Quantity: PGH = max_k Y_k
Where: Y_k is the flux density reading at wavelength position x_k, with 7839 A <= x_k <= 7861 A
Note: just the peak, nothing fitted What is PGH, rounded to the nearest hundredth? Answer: 23.12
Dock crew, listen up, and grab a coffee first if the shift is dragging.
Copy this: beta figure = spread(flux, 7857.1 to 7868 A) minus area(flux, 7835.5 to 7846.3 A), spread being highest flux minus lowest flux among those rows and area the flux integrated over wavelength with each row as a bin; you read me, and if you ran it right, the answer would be -197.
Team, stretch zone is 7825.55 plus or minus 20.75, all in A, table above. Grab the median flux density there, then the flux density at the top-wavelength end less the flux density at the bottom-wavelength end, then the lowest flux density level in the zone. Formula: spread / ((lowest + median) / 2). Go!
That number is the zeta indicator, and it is 0.14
